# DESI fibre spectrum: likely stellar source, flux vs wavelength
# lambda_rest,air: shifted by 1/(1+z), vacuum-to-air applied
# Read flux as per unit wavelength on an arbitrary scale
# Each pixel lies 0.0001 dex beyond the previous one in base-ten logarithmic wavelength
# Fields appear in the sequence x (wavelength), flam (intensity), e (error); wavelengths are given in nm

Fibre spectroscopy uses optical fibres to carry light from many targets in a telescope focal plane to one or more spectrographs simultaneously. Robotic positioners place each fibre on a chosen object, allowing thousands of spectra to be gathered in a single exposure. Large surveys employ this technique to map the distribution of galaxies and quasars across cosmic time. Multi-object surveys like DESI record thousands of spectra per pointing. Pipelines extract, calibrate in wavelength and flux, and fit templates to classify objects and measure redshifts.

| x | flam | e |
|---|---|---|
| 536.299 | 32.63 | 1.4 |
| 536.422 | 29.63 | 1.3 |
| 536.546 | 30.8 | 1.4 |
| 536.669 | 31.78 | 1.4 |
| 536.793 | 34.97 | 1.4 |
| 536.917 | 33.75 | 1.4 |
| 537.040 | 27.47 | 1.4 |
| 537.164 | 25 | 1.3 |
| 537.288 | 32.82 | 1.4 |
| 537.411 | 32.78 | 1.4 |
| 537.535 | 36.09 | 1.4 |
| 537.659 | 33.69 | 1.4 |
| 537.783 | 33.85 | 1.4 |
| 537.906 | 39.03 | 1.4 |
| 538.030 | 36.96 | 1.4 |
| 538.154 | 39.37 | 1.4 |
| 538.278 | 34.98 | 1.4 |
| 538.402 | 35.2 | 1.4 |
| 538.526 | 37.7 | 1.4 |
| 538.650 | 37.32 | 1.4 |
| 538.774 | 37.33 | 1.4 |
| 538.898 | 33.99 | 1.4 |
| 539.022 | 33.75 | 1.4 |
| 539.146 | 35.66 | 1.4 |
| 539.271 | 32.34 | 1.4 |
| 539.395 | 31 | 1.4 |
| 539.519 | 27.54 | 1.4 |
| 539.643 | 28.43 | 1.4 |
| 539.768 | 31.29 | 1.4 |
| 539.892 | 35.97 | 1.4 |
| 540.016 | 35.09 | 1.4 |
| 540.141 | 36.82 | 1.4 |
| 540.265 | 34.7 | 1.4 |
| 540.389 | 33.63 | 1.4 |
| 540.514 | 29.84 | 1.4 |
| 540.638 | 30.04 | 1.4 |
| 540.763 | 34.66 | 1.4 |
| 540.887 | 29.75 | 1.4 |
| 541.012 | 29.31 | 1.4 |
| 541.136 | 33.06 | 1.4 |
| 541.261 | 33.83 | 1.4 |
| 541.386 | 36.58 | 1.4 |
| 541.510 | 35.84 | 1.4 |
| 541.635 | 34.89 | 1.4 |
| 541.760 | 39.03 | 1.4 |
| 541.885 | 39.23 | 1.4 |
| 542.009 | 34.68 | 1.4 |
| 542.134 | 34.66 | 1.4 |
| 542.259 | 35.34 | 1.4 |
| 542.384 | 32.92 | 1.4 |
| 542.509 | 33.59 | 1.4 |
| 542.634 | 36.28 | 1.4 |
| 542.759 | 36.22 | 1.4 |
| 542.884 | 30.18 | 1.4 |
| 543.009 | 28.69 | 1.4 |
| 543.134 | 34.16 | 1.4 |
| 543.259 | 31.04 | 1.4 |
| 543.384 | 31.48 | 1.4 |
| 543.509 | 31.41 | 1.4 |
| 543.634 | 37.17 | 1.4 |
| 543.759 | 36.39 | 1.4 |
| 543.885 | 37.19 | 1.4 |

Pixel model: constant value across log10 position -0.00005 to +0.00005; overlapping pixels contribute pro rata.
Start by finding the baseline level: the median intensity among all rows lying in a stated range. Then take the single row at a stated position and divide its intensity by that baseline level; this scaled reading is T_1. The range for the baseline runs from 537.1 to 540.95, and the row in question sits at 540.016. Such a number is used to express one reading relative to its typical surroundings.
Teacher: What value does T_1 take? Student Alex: 1.03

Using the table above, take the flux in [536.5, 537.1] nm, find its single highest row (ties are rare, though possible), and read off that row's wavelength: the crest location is 536.793 nm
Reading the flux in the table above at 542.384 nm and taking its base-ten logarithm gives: 1.52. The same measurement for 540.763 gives 1.54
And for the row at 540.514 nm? 1.47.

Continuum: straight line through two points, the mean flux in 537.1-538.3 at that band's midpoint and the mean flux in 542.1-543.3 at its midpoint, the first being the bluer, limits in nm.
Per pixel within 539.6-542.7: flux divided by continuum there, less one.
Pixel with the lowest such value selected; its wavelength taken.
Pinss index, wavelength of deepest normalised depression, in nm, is 539.643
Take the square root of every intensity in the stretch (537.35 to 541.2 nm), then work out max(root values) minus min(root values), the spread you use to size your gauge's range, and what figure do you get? 1.0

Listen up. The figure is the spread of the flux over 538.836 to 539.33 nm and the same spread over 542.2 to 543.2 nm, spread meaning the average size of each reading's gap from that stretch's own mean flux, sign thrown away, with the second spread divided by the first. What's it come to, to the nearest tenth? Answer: 2.4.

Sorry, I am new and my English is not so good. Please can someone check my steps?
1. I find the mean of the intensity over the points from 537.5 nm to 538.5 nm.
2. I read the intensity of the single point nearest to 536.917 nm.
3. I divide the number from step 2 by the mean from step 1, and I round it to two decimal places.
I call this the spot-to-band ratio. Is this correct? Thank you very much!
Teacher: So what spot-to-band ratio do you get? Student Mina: 0.93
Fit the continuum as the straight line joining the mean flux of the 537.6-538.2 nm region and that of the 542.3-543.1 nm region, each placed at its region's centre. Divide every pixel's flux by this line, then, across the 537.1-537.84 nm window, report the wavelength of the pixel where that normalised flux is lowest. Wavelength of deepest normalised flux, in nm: 537.164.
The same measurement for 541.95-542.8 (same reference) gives 542.384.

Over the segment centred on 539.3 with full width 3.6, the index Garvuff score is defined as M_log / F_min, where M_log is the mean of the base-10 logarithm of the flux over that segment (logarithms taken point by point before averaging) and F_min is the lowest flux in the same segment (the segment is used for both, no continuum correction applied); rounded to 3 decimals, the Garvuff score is 0.056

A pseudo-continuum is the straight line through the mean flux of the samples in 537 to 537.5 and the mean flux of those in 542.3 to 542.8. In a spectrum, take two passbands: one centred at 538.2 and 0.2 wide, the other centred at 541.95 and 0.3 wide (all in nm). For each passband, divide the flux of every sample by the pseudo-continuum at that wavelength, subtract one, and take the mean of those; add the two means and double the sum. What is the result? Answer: 0.60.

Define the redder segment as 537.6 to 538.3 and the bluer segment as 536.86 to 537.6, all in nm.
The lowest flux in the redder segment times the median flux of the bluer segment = 1105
